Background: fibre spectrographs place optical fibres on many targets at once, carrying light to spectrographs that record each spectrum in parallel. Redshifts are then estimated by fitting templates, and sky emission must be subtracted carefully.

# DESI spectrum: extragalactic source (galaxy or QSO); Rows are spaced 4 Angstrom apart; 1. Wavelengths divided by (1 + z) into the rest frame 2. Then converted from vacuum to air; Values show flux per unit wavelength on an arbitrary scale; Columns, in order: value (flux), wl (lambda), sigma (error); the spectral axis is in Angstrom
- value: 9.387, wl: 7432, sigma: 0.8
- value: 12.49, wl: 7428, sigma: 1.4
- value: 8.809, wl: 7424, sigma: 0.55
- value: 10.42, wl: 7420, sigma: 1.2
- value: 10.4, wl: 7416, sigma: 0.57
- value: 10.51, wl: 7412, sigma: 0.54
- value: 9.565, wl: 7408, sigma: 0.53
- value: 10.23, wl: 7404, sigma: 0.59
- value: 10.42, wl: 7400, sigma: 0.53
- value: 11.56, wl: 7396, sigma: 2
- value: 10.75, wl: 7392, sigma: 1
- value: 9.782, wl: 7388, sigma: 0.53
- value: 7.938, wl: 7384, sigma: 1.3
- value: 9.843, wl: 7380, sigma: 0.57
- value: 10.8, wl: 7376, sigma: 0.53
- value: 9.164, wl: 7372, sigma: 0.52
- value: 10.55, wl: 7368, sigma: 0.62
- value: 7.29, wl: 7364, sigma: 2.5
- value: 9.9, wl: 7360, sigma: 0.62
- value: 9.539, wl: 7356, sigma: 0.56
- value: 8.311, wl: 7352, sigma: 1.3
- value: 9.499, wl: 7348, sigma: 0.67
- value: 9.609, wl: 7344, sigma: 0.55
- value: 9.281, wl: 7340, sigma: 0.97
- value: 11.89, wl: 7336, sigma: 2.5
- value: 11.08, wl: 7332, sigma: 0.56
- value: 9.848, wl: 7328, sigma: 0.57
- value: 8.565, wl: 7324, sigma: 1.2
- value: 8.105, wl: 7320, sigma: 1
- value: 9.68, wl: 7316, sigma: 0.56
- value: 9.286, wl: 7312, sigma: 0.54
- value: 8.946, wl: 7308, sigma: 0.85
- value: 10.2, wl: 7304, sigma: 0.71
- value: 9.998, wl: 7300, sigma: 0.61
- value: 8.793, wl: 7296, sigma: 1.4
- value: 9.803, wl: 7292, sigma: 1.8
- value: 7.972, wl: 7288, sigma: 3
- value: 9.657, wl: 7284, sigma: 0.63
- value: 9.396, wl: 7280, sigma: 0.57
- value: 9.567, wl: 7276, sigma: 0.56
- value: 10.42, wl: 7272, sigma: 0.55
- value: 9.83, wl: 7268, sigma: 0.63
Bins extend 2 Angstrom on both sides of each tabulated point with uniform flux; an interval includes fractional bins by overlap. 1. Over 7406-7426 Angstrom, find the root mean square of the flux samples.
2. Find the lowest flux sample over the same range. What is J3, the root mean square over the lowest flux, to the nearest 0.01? 1.13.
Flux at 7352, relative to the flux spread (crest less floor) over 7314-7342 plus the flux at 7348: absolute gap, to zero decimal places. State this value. 5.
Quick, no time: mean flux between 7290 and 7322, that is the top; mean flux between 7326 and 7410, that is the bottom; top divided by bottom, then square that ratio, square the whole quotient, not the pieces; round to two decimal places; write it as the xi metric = 0.90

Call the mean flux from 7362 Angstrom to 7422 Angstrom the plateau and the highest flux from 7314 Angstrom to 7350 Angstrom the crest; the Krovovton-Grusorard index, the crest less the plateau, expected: 1.9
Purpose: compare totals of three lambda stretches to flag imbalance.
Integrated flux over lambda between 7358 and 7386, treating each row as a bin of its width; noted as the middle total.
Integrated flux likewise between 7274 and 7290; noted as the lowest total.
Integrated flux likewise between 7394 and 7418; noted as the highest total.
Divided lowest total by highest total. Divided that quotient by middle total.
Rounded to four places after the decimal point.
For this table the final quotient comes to 0.0022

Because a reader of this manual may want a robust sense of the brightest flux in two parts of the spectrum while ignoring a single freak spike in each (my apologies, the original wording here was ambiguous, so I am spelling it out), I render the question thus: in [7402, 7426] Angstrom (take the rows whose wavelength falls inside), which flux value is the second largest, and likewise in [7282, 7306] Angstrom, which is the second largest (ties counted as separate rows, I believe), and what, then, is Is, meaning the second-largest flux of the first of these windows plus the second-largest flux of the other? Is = 20.4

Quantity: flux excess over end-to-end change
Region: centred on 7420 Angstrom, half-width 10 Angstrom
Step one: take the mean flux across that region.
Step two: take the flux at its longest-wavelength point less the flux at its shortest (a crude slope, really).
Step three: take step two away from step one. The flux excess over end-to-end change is 8.5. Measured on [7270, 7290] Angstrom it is 11.9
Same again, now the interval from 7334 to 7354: 13.3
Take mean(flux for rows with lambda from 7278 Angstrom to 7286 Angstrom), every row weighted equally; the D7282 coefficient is 9.5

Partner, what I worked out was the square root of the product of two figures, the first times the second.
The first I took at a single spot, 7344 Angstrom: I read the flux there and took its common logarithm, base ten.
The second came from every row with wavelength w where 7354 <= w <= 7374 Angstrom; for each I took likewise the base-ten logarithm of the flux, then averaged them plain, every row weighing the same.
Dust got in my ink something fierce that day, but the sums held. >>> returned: 0.97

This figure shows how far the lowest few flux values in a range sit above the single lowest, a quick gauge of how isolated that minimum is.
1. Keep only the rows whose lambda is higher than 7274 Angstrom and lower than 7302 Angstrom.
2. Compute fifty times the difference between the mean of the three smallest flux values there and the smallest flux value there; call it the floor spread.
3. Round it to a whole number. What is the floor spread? 37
